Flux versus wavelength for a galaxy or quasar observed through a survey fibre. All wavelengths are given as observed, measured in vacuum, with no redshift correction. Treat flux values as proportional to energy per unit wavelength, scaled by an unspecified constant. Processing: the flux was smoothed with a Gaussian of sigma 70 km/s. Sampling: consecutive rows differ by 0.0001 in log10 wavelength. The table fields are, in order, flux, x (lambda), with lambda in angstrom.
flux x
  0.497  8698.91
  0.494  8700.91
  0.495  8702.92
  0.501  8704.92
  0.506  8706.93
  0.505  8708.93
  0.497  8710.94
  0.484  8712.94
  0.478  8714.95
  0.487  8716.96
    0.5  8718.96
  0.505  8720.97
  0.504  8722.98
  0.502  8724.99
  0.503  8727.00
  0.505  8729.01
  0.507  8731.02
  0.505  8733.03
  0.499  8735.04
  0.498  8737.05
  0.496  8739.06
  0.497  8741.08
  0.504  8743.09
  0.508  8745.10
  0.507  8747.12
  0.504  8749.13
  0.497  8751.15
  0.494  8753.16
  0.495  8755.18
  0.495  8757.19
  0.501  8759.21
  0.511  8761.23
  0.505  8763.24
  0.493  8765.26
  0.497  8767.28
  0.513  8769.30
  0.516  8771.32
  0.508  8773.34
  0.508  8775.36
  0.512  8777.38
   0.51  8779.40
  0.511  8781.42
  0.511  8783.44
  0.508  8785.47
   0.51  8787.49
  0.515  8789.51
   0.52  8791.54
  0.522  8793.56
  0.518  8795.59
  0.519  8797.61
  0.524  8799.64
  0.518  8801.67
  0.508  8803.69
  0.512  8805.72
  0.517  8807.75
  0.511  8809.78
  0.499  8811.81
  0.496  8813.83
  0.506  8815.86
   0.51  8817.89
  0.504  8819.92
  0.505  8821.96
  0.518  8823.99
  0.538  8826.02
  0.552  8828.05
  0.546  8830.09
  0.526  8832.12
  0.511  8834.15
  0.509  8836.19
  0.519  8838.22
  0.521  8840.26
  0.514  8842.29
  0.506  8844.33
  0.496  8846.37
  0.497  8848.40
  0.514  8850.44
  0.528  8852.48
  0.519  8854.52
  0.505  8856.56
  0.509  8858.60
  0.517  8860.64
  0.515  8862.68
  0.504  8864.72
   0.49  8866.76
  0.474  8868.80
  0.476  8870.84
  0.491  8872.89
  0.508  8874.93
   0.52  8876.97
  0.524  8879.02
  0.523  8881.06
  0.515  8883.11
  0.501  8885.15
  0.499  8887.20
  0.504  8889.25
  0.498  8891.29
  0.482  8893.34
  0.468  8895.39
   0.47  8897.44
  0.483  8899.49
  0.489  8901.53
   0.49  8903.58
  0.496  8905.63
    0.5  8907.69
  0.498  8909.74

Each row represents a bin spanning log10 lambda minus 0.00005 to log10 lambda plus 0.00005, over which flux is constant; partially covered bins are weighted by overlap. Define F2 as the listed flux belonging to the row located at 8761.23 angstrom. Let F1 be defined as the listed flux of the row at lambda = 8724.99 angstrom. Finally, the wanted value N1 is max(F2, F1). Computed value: 0.511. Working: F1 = 0.502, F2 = 0.511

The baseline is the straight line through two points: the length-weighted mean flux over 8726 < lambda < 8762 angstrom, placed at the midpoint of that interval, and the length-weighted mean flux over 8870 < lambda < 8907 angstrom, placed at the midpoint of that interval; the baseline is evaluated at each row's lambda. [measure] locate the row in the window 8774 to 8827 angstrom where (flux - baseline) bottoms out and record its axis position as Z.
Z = 8813.83 angstrom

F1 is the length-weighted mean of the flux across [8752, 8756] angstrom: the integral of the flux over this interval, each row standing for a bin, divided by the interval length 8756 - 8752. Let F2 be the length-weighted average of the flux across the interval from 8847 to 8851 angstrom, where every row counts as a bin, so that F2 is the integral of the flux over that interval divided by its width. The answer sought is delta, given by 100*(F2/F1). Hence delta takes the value 102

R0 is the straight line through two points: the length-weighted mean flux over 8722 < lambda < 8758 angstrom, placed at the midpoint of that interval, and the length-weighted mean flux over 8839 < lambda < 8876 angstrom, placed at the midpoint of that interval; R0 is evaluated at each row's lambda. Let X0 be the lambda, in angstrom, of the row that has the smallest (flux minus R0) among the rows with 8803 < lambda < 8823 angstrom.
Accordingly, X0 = 8813.83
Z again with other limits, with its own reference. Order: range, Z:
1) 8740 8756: 8753.16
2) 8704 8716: 8714.95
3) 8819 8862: 8846.37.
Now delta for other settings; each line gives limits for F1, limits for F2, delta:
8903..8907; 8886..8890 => 102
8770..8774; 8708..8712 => 98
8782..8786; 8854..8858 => 100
